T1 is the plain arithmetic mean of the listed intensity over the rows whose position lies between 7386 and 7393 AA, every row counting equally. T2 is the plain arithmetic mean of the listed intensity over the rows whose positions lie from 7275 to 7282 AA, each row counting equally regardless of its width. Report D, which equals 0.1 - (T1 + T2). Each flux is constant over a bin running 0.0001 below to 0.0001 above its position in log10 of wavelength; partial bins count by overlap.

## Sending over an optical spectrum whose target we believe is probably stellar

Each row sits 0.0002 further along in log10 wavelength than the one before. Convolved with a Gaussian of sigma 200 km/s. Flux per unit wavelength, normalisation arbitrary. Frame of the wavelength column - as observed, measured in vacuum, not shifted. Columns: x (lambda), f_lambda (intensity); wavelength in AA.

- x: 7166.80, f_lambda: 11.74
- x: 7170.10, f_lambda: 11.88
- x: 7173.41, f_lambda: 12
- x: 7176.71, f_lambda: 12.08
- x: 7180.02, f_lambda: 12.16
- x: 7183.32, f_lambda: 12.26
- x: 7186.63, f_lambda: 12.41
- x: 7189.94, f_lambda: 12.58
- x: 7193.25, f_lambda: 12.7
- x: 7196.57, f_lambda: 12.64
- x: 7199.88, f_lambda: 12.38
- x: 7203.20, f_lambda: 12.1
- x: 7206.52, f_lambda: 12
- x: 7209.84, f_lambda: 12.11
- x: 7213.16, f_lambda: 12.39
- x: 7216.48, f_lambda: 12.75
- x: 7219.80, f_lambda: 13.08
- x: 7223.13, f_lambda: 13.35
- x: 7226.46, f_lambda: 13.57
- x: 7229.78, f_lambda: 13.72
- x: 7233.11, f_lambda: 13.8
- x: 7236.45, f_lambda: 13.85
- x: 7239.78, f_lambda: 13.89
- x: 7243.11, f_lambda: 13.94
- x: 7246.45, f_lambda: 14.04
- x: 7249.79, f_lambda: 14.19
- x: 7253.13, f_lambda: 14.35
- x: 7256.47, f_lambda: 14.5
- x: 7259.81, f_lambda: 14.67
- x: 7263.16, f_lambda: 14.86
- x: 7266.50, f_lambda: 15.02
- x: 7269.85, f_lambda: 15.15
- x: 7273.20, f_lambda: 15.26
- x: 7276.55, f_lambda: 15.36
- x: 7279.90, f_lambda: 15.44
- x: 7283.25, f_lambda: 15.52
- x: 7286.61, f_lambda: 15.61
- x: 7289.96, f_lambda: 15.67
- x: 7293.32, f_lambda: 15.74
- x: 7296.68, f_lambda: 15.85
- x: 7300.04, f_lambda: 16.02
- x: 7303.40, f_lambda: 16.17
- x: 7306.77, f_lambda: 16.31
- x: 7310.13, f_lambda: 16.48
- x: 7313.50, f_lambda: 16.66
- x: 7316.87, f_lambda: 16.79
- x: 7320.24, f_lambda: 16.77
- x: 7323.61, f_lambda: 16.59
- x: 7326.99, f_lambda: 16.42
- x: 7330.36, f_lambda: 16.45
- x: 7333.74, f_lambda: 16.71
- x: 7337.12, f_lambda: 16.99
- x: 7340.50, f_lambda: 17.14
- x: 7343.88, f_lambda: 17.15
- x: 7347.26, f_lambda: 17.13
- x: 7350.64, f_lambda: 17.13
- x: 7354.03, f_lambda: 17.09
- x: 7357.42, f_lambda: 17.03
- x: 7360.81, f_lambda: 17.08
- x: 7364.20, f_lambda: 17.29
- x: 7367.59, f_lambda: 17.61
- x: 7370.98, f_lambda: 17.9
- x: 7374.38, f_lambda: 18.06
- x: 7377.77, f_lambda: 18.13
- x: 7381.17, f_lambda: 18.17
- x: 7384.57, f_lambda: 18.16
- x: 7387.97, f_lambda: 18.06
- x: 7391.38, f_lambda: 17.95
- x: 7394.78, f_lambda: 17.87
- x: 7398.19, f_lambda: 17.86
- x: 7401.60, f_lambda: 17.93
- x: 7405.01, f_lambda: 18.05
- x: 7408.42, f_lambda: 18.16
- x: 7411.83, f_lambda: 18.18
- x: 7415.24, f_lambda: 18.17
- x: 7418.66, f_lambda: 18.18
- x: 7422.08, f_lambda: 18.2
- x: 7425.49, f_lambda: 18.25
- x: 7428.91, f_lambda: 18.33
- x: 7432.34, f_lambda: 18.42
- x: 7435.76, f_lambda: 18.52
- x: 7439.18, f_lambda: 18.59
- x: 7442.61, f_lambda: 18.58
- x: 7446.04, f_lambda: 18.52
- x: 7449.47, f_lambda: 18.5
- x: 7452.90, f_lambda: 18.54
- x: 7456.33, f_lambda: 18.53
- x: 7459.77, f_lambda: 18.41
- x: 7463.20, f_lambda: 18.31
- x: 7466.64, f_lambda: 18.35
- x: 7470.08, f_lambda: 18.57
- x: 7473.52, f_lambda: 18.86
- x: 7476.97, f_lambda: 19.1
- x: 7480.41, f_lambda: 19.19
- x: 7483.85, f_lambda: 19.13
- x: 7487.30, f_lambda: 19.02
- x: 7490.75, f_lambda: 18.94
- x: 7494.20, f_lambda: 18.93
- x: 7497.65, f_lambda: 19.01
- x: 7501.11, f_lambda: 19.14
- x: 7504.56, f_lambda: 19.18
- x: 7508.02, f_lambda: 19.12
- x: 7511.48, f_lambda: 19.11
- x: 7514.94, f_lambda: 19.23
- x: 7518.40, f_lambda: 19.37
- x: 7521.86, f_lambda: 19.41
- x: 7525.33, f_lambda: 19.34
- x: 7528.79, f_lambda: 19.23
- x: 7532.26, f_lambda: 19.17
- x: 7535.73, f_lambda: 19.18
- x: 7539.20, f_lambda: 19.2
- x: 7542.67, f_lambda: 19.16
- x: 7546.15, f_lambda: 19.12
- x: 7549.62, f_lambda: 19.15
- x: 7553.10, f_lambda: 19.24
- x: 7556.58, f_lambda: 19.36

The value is -33.3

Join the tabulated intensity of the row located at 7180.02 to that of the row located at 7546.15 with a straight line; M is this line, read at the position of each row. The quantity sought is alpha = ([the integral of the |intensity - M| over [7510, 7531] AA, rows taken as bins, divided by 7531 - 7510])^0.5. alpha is 0.81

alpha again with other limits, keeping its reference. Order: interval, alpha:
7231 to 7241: 0.78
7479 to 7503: 0.99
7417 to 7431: 1.20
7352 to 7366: 1.25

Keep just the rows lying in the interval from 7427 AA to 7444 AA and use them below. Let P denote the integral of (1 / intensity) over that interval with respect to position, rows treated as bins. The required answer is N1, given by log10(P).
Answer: -0.036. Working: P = 0.92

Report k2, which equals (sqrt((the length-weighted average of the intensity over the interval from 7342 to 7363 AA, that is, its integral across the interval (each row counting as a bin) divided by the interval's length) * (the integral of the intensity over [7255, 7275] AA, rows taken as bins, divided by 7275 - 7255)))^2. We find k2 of 255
